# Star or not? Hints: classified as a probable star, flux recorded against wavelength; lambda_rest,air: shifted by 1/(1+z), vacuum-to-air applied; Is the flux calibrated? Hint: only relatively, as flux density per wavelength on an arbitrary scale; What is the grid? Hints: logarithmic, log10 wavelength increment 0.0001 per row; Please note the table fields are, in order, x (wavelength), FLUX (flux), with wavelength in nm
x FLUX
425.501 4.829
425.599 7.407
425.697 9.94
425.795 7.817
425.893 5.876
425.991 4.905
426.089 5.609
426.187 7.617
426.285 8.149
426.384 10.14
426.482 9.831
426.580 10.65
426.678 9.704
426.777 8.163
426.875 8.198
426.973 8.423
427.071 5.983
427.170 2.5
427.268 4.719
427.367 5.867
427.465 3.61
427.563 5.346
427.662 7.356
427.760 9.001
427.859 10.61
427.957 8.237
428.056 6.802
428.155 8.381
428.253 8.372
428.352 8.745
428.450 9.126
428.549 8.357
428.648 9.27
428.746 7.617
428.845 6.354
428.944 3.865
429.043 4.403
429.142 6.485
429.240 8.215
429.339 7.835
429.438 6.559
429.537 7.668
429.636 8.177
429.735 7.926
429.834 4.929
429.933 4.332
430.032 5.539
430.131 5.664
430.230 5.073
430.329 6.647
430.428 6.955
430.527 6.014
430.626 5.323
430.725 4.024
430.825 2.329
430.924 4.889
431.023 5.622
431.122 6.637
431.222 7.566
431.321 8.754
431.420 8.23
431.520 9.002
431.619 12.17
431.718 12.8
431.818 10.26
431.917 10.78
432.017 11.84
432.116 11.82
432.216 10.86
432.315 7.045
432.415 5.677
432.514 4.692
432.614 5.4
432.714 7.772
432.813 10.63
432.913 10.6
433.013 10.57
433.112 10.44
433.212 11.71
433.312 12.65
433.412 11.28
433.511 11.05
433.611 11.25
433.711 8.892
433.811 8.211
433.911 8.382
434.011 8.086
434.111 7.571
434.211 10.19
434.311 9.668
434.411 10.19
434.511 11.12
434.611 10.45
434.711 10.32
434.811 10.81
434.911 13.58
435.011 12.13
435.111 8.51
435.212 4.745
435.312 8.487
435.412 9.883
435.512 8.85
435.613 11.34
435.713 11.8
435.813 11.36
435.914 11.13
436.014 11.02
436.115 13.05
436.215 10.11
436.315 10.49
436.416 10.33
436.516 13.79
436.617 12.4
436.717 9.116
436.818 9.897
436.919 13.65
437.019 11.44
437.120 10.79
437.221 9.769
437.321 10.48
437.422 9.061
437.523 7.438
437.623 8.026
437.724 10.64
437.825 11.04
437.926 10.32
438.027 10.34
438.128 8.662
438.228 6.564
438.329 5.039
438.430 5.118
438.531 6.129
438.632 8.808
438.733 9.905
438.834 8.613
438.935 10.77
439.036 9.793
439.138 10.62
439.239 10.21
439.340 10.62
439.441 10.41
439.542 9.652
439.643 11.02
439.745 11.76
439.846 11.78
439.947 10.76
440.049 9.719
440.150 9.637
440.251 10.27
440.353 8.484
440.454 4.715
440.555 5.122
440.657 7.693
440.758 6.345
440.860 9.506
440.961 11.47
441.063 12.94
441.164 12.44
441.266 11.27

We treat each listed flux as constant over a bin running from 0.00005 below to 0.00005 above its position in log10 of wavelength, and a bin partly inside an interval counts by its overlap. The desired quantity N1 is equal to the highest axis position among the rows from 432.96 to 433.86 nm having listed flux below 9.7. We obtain 433.811 nm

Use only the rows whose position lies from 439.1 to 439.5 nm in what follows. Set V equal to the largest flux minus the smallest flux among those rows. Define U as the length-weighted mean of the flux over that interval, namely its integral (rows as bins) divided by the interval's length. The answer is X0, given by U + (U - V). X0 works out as 21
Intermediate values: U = 10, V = 0.4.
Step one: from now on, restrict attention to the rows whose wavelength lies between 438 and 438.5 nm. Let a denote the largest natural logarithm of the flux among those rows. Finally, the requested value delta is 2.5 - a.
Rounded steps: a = 2.34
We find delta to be 0.16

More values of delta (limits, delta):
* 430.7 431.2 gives 0.61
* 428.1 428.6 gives 0.29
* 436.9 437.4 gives -0.11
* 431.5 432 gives -0.05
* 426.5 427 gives 0.13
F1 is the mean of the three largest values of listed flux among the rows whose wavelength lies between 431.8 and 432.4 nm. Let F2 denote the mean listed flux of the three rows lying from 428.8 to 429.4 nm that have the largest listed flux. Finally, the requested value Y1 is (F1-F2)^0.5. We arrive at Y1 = 2.0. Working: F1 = 11.5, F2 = 7.5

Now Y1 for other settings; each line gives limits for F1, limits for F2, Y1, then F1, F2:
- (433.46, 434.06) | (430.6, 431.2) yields 2.1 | 10.4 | 5.9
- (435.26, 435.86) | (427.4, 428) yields 1.5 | 11.5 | 9.3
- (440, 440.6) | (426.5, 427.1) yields 0.5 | 9.9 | 9.6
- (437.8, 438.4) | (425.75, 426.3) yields 1.6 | 10.6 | 7.9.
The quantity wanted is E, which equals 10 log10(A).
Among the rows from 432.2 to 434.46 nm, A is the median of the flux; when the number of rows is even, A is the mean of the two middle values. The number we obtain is 10.1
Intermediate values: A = 10.2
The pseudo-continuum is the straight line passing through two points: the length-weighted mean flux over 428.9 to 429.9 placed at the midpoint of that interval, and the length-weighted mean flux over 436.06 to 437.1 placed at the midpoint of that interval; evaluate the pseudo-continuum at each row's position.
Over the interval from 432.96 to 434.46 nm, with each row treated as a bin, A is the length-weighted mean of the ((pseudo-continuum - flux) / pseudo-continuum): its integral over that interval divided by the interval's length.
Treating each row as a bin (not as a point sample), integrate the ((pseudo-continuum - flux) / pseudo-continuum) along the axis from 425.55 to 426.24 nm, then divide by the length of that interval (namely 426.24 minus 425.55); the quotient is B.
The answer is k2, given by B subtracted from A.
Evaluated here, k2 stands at 0.6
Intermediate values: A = -0.06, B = -0.67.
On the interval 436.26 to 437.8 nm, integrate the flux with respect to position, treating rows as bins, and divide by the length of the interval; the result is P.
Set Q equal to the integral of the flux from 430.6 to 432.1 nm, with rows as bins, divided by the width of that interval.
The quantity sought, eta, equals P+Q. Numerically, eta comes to 18.6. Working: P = 10.5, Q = 8.1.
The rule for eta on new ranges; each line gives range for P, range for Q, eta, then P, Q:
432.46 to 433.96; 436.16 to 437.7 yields 20.0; 9.6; 10.5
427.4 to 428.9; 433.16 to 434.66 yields 17.8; 7.8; 10.0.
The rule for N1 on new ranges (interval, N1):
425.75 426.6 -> 426.285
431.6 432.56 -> 432.514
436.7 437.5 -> 437.422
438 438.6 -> 438.531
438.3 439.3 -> 438.834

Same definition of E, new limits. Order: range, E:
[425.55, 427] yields 9.1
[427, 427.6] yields 7.0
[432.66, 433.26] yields 10.2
